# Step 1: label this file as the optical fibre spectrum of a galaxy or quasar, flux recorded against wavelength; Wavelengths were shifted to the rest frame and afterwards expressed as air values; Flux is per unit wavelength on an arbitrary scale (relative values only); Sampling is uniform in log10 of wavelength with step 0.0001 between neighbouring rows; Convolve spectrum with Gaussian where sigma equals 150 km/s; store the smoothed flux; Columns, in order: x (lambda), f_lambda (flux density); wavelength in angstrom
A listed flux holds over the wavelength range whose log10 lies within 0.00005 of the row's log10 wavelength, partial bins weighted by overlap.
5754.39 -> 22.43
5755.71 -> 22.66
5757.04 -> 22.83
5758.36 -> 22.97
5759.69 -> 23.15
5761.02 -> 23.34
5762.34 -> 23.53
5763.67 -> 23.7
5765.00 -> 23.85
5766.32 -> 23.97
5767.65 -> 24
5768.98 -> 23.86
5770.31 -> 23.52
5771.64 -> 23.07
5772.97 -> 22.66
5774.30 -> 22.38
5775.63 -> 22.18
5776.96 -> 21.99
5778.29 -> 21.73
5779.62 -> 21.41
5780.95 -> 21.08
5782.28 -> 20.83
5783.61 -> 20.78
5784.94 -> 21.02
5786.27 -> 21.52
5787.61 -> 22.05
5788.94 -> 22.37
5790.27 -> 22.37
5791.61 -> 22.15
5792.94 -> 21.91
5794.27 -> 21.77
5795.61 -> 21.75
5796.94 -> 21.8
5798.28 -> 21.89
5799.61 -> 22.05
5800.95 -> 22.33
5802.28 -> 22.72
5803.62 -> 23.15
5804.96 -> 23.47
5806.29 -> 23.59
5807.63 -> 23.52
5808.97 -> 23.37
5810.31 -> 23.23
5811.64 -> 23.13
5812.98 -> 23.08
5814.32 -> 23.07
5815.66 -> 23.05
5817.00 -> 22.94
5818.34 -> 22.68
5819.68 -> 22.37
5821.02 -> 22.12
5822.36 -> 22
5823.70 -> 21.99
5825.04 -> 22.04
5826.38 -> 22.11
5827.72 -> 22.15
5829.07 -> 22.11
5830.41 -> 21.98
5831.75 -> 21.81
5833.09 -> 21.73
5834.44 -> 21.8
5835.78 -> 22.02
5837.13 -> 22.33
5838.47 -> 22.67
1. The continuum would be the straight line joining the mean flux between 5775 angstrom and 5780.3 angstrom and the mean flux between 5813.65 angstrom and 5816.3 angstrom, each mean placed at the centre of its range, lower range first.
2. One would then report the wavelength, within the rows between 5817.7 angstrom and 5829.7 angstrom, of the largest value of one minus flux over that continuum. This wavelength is 5829.07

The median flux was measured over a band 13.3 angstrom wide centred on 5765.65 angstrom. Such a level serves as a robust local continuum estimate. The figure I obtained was 23.6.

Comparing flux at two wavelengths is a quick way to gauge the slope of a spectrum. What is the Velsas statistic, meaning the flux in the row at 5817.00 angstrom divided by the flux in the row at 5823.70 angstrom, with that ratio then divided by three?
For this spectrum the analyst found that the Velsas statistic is 0.348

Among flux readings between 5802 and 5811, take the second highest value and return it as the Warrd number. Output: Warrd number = 23.52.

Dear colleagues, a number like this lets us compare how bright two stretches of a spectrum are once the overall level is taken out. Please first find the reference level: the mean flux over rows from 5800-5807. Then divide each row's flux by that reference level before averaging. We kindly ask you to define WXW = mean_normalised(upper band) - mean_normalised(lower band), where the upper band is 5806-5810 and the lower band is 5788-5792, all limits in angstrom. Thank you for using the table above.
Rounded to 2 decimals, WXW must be 0.05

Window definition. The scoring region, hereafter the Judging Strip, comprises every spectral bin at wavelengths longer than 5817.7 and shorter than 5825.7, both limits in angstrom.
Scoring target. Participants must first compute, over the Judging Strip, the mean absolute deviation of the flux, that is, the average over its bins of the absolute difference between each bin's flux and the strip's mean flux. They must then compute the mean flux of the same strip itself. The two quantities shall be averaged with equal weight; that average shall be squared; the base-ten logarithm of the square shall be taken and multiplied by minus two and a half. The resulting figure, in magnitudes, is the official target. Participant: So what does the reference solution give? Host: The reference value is -5.25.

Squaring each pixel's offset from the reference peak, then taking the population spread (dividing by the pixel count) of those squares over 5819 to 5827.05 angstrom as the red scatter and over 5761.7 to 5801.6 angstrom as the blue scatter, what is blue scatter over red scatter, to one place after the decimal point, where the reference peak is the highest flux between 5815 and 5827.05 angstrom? 6.2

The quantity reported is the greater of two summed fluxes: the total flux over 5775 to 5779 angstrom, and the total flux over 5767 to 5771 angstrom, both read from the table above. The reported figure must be 71.4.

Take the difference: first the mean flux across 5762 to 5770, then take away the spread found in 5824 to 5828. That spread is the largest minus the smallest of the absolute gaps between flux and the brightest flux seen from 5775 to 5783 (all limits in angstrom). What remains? 23.7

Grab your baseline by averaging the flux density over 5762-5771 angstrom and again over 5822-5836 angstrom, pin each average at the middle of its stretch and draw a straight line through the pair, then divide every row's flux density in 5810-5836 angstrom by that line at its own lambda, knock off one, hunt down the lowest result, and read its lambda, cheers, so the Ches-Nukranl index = 5822.36 angstrom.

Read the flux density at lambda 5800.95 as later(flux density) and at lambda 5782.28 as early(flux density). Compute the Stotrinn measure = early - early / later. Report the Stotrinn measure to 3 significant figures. 19.9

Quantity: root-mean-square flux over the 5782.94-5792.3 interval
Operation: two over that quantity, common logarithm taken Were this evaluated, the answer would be -1.037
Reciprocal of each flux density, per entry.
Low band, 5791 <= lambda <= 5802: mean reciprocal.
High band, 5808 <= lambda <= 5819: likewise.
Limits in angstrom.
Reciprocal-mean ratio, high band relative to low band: 0.95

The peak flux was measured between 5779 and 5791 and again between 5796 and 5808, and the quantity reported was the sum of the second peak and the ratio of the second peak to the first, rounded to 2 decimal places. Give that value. 24.64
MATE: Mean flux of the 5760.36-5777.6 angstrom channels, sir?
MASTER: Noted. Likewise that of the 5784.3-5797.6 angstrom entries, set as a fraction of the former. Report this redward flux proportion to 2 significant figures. 0.94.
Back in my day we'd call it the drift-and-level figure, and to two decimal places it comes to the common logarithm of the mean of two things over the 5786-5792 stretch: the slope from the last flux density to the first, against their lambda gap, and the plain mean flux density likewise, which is 1.05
